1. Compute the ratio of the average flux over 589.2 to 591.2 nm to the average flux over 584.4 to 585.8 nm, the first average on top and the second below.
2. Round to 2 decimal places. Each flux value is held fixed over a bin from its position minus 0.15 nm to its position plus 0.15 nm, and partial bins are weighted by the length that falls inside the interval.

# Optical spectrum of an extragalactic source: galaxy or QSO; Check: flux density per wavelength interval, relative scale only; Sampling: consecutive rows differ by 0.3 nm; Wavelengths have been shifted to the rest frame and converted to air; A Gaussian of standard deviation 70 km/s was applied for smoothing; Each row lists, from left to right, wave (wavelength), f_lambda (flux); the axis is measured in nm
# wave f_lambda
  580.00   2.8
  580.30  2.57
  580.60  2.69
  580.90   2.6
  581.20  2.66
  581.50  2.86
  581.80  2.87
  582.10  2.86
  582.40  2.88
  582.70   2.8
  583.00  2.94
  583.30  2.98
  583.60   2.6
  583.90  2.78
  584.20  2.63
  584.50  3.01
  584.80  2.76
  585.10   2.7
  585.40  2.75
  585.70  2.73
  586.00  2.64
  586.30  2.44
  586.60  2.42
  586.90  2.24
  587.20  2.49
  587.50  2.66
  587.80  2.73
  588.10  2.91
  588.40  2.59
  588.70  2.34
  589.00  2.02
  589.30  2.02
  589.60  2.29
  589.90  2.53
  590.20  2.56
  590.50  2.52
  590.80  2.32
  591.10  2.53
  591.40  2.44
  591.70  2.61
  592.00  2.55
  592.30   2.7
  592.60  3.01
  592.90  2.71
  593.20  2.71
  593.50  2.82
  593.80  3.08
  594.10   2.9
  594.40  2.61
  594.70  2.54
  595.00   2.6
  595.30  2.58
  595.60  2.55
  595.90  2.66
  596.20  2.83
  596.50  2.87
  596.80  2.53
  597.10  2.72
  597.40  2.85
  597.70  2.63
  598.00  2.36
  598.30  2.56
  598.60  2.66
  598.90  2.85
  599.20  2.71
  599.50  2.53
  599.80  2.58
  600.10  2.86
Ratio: 0.86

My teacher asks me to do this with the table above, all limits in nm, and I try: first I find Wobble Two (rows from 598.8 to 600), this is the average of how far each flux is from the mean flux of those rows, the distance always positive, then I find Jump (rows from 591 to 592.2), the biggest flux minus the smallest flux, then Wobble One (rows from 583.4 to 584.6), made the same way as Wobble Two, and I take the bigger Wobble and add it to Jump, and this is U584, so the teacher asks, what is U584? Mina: 0.31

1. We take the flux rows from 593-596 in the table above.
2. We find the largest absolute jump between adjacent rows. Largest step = 0.29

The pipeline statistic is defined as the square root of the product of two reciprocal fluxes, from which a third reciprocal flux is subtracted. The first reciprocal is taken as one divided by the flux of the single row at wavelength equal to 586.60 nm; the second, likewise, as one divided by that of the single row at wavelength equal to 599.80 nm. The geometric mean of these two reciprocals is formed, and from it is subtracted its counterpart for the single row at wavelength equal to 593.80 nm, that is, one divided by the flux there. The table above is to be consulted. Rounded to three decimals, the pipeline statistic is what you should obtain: 0.076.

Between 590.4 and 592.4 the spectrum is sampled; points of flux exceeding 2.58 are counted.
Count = 2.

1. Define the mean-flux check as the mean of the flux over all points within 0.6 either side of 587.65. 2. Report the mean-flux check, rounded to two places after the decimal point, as 2.70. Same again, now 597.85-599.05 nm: 2.61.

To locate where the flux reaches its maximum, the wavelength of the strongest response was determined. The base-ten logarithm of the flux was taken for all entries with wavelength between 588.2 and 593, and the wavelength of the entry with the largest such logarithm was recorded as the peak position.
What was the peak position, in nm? 592.60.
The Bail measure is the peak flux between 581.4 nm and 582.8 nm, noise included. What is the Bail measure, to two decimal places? 2.88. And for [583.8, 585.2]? 3.01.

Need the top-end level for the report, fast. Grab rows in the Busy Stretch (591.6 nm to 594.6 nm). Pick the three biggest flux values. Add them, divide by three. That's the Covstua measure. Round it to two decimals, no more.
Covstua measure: 3.00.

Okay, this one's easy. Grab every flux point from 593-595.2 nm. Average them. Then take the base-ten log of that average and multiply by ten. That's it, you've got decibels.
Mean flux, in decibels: 4.4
